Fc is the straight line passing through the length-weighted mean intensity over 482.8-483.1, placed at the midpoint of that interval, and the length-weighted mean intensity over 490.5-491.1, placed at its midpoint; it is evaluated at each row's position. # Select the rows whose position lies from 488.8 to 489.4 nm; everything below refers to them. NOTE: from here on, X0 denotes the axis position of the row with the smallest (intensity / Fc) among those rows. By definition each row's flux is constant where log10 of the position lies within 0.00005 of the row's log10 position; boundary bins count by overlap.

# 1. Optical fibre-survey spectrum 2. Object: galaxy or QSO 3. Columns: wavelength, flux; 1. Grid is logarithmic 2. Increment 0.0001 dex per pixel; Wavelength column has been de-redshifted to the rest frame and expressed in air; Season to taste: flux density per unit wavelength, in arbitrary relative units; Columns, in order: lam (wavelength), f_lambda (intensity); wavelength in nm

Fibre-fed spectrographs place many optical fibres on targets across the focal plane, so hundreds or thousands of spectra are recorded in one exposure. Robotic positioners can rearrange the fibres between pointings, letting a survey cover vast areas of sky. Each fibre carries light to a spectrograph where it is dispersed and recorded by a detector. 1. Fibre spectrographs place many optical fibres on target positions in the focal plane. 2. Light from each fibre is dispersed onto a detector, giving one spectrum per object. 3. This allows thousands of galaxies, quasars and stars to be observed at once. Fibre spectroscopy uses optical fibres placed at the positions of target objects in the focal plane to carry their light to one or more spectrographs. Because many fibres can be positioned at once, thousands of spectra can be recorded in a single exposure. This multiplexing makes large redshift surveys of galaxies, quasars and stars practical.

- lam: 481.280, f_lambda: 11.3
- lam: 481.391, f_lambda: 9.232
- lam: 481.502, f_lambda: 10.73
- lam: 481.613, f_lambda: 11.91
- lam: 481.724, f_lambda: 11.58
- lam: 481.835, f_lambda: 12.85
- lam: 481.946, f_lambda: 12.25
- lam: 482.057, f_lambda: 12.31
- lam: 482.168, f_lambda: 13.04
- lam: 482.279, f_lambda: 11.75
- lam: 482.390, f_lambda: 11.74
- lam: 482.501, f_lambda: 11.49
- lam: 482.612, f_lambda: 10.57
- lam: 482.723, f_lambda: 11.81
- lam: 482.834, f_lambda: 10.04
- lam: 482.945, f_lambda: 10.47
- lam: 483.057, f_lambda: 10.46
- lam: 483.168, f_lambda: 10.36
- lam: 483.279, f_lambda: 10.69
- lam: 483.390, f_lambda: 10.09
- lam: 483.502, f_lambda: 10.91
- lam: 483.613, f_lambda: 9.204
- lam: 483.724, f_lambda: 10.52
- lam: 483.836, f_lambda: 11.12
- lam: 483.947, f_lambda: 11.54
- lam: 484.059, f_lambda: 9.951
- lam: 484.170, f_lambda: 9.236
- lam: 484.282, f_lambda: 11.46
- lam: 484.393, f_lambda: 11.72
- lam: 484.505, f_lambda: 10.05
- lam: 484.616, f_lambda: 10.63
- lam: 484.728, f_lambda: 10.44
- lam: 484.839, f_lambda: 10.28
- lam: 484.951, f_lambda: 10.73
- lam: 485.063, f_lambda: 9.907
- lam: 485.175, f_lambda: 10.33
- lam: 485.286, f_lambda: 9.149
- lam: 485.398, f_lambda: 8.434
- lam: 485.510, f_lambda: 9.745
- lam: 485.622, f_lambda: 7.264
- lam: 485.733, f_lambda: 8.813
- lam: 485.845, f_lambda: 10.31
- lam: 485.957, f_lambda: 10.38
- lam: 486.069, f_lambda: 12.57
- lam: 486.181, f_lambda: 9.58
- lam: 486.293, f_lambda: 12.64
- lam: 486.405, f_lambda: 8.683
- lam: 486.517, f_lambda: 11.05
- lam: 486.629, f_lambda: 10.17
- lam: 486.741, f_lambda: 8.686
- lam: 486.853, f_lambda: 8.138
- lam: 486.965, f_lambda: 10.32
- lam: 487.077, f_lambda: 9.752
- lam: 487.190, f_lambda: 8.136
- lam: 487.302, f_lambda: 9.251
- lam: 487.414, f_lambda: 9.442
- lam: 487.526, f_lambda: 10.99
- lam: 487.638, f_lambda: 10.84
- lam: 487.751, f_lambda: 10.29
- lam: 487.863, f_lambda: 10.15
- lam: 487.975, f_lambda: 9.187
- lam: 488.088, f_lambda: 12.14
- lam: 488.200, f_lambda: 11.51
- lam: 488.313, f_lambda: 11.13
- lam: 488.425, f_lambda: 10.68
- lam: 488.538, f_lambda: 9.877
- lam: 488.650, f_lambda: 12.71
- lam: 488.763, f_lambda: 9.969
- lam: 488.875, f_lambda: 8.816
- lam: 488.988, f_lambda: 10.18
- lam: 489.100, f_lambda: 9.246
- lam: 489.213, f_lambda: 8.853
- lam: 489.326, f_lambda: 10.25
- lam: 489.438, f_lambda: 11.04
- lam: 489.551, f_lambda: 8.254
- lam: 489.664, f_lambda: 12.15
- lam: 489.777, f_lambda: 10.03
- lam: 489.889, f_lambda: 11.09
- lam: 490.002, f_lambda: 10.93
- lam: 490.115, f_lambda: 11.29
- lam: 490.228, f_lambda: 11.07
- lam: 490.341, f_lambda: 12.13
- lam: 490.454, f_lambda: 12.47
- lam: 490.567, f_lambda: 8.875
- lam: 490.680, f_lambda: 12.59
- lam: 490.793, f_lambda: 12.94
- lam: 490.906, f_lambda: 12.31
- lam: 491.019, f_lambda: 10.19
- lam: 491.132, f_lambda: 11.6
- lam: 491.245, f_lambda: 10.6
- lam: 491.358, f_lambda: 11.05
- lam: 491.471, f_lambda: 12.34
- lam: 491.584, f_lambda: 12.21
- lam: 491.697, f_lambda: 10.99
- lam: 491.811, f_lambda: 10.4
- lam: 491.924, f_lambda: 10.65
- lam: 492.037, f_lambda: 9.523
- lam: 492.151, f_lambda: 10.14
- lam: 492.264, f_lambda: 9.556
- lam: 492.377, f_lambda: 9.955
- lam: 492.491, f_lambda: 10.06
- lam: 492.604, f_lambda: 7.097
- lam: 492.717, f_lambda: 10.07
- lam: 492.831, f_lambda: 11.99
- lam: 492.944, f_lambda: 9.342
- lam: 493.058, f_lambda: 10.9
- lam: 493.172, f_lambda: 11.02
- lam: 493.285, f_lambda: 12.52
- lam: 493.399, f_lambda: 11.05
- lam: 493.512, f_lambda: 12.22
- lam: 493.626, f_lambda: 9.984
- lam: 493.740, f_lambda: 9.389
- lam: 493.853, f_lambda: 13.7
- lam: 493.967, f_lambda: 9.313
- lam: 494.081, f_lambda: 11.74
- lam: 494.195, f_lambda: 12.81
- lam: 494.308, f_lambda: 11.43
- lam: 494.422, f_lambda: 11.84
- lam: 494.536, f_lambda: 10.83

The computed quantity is 489.213 nm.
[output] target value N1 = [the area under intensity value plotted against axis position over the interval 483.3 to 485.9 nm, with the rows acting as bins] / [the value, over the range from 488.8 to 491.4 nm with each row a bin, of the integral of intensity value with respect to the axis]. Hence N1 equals 0.94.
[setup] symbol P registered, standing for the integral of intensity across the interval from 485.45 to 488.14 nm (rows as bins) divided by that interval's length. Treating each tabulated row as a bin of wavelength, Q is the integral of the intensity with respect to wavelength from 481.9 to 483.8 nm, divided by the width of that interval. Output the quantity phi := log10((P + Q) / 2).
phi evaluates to 1.02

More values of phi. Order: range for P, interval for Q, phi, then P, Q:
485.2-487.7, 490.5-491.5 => 1.02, 9.8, 11.4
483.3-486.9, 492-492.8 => 0.99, 10.1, 9.6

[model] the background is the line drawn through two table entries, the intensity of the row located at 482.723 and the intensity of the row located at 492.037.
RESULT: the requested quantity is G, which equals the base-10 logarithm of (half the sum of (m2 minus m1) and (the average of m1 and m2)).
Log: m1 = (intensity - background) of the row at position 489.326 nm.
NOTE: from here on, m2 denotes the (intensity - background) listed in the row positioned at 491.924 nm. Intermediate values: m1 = 0.06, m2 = 1.10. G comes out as -0.09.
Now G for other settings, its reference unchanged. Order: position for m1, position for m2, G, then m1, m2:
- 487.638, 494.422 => 0.33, 0.24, 2.90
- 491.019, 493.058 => 0.05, 0.42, 1.63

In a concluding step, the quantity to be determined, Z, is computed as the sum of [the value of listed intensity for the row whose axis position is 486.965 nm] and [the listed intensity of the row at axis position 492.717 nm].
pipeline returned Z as 20.4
